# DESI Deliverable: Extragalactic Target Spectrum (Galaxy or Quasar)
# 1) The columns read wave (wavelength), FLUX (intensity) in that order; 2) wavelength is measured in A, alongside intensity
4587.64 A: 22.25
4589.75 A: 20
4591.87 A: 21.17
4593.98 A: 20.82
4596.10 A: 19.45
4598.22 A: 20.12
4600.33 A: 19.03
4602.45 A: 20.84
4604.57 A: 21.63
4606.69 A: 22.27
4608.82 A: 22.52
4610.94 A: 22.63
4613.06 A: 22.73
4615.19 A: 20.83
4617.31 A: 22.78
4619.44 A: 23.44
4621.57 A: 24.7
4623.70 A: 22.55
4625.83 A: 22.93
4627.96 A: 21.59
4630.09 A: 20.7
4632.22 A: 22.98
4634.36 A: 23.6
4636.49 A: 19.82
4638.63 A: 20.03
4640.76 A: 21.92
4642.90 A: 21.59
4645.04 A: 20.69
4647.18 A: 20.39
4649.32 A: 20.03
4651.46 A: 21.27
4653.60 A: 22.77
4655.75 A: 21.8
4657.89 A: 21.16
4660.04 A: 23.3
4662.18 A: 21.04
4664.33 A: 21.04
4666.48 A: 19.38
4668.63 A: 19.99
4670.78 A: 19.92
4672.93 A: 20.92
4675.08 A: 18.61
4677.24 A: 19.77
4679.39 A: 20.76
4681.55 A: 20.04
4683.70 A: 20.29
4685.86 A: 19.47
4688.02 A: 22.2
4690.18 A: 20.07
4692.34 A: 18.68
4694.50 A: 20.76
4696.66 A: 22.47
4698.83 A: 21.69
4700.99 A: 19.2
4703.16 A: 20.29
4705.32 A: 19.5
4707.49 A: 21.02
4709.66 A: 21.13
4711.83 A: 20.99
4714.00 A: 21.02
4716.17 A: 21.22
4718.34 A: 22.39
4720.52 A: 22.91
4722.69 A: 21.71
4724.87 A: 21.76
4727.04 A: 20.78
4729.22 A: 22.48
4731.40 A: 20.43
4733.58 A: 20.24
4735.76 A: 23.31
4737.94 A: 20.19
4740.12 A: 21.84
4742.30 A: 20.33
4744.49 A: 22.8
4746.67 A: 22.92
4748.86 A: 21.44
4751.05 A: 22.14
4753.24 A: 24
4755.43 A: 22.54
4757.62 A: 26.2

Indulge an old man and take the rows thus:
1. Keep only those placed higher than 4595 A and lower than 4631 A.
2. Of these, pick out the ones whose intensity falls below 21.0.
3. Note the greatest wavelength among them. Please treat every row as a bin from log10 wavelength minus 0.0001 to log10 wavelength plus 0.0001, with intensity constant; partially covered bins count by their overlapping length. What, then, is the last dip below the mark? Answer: 4630.09 A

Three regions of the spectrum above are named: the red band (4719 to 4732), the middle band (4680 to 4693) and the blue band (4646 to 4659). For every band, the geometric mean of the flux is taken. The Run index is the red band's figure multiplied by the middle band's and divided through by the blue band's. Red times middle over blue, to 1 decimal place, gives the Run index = 20.5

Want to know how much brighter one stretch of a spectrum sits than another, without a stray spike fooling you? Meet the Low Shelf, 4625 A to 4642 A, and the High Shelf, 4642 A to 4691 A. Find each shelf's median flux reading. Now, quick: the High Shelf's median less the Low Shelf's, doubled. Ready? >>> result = -2.1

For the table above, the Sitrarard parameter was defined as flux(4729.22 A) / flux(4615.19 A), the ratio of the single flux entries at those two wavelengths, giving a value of 1.08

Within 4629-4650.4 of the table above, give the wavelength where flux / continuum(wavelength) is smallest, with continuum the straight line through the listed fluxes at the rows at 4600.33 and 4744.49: 4649.32 A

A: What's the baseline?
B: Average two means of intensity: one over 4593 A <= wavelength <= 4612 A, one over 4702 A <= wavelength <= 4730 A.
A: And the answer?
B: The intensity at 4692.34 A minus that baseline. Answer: -2.5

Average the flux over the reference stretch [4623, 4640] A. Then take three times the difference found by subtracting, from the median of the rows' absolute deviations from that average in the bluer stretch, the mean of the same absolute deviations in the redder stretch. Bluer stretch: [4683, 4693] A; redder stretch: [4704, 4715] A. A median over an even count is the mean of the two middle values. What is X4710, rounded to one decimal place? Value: 2.0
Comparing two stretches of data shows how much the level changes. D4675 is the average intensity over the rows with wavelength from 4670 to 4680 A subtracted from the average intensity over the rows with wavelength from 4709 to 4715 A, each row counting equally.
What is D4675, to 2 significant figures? 1.1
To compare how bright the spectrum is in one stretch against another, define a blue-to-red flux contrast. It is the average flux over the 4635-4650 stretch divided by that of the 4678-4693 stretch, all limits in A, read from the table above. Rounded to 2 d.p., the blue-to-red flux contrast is 1.02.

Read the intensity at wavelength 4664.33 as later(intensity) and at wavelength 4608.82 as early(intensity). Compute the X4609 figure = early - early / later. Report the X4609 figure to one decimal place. 21.4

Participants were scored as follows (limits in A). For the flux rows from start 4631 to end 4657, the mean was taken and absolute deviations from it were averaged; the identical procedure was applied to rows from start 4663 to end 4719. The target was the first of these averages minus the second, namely 0.17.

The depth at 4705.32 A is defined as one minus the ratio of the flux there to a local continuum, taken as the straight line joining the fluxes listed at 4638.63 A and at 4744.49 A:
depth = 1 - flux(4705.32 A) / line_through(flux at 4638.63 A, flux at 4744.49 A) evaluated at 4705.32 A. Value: 0.10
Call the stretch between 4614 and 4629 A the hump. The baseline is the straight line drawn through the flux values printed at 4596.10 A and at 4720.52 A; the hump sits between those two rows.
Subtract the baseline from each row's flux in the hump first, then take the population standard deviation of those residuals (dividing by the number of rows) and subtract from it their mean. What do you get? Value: -1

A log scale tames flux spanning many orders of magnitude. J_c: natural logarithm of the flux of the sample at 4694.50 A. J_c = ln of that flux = 3.03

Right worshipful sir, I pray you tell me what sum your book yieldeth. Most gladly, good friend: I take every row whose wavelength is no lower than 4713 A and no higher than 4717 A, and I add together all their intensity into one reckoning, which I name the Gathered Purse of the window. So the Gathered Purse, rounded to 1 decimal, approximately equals 42.2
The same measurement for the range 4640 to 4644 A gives 43.5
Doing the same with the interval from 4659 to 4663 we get 44.3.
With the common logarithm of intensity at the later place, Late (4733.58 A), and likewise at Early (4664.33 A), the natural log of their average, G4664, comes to 0.274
